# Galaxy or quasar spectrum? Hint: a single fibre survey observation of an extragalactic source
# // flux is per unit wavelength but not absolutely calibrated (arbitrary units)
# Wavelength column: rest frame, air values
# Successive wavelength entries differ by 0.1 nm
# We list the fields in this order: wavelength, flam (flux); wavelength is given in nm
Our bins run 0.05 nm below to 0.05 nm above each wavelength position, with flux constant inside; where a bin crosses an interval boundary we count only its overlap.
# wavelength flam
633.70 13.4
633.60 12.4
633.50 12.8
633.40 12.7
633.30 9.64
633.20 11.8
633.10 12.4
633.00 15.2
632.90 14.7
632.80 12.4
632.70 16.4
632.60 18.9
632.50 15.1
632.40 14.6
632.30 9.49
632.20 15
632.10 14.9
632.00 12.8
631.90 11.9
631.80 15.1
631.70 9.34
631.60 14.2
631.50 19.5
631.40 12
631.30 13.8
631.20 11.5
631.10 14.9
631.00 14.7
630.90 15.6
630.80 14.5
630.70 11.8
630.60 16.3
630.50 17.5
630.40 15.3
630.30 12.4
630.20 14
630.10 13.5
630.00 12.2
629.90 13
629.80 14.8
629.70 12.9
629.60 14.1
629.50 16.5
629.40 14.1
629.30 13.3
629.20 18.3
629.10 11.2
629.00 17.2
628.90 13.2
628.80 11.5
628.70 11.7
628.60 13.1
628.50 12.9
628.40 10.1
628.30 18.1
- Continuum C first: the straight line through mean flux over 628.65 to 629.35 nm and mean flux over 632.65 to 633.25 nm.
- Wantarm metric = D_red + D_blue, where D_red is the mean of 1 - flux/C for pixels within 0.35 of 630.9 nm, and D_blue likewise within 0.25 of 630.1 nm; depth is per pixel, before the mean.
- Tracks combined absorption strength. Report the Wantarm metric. 0.03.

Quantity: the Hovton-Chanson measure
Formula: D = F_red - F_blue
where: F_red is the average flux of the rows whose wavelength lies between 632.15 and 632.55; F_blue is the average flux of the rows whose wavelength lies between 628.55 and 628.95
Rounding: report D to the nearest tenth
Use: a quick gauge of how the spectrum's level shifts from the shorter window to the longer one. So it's 1.2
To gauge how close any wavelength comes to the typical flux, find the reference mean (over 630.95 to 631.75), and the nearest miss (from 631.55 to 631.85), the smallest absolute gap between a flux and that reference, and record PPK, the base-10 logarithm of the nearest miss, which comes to -0.34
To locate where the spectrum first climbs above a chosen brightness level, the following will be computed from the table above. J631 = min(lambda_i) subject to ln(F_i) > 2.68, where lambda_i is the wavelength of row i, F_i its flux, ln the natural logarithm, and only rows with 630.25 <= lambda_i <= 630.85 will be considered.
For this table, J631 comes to 630.40 nm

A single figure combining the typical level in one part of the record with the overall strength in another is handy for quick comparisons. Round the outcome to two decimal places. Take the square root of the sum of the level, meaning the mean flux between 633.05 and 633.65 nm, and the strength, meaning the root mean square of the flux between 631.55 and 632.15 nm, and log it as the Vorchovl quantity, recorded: 5.01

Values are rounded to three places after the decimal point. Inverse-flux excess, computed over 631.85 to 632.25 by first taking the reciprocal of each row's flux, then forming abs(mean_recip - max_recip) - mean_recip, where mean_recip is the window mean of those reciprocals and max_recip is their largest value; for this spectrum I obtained -0.064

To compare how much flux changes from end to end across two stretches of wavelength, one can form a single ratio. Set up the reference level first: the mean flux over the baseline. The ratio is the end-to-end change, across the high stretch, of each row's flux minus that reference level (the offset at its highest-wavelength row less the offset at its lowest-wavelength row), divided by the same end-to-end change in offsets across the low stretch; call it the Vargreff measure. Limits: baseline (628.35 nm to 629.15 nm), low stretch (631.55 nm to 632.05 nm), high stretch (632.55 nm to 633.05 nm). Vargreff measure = 2.6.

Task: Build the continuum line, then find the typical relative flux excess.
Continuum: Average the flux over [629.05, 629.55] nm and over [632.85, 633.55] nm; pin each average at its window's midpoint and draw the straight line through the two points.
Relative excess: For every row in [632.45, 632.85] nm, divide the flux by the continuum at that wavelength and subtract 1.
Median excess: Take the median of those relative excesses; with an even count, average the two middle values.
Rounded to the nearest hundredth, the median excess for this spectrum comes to 0.21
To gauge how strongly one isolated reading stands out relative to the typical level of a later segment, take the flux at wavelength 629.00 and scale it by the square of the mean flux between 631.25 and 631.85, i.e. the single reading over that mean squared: 0.088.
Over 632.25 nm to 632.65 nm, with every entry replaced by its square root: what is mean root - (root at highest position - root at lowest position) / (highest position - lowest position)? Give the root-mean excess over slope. -0.4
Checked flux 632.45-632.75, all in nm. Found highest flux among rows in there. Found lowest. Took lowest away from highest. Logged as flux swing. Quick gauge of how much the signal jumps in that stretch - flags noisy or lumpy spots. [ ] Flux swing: 3.8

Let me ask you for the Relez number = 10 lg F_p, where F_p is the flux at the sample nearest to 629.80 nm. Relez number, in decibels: 11.7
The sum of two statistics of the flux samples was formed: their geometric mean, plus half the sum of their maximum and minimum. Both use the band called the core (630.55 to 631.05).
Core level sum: 28.5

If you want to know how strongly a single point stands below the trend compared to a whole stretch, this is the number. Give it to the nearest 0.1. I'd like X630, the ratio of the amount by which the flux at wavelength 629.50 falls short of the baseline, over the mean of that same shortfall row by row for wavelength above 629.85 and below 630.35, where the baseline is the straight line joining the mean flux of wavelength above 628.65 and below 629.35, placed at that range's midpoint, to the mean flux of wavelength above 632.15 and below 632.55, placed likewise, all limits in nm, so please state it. -4.1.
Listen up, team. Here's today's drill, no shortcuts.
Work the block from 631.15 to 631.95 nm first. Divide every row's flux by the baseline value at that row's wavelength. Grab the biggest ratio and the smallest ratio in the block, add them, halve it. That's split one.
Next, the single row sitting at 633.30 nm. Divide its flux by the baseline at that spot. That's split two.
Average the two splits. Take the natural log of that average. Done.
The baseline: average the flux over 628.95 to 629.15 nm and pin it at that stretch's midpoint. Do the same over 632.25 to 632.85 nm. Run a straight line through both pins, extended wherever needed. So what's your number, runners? -0.184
